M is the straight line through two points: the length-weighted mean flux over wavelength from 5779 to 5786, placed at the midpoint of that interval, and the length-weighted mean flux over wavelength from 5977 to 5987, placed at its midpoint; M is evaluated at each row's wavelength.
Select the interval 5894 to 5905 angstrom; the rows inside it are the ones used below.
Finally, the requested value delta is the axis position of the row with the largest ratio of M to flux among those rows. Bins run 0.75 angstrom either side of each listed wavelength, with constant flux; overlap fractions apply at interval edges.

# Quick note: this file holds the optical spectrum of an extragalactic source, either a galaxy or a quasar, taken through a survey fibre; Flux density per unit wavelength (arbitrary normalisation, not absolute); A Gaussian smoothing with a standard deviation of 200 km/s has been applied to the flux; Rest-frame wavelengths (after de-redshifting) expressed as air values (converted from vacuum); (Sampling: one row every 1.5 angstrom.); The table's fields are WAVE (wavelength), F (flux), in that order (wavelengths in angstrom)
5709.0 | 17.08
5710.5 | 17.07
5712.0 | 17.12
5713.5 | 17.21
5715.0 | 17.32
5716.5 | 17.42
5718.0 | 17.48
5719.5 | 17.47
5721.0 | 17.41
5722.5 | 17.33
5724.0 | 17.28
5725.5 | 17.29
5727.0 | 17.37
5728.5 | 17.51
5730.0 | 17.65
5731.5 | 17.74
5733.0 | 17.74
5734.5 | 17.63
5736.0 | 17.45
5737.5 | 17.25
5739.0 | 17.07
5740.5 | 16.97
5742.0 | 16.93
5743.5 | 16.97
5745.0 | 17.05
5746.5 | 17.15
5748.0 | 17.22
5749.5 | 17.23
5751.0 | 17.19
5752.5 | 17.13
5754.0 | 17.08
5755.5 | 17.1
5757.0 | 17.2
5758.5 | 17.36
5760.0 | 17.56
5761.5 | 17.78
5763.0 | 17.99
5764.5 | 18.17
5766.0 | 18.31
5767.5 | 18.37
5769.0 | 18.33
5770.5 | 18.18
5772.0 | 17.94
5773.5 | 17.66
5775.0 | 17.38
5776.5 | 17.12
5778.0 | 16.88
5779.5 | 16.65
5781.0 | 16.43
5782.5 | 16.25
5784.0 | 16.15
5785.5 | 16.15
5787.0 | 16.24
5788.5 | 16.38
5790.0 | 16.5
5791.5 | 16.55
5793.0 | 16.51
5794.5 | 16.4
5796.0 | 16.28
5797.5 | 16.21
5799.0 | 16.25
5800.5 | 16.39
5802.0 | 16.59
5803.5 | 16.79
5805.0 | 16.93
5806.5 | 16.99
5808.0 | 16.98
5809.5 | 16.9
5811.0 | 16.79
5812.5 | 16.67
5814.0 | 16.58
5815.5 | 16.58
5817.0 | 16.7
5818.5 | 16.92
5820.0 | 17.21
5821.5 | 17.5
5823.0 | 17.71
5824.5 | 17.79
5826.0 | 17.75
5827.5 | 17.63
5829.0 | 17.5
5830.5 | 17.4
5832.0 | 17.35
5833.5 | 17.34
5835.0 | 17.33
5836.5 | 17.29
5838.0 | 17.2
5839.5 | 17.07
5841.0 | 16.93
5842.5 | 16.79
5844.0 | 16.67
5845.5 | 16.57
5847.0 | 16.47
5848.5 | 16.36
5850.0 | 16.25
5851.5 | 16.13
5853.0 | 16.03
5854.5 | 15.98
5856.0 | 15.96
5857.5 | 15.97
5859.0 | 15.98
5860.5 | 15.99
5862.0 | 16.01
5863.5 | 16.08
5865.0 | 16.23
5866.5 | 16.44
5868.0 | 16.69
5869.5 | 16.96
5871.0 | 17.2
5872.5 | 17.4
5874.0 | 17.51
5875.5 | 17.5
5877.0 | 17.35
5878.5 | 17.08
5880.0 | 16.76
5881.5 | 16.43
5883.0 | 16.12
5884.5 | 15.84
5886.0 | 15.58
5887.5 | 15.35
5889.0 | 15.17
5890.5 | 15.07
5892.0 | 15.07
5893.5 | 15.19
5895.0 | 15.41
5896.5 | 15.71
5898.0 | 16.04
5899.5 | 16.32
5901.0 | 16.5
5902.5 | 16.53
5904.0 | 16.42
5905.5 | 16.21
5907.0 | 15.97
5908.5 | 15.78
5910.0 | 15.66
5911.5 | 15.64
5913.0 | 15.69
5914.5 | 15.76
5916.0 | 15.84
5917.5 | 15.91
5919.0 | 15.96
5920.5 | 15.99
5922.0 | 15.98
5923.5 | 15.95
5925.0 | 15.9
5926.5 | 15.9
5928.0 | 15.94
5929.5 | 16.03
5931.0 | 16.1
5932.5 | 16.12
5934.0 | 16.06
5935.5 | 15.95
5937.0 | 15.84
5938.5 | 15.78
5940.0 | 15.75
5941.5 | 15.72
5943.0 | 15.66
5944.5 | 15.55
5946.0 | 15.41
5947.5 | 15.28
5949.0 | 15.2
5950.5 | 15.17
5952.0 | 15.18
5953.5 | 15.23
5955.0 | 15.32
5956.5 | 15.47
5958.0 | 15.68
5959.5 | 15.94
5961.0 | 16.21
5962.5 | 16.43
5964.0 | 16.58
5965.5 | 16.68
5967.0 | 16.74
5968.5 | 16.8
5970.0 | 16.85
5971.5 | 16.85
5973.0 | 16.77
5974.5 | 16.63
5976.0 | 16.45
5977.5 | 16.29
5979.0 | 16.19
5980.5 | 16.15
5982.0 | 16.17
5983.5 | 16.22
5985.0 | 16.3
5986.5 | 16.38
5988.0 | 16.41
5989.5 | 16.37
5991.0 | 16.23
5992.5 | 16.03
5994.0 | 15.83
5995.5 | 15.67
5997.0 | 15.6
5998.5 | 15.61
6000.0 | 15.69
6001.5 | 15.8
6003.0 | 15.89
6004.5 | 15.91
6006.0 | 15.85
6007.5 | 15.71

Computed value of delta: 5895.0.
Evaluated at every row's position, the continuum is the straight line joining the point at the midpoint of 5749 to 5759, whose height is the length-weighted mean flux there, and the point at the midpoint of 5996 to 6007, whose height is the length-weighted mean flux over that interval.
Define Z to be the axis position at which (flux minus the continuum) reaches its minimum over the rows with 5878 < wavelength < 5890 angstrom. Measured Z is 5889.0 angstrom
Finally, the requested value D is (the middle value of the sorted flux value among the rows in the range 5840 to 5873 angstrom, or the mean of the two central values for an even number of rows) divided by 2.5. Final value 6.5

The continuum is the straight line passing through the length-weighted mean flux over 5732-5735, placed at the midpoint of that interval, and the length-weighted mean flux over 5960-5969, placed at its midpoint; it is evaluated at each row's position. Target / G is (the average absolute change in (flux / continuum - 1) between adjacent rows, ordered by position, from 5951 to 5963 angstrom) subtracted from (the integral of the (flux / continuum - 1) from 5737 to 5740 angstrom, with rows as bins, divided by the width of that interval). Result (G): -0.041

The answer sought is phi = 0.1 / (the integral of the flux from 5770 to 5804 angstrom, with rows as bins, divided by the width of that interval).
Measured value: 0.0060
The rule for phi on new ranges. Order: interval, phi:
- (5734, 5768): 0.0058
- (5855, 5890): 0.0061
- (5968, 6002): 0.0062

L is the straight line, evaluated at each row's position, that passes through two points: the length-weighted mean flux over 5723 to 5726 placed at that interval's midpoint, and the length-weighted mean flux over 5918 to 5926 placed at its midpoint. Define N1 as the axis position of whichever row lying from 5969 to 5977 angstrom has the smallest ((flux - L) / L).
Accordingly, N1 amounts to 5976.0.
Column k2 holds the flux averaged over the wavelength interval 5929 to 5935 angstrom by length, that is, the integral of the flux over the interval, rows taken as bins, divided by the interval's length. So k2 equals 16.1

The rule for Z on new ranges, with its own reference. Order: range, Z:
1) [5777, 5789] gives 5784.0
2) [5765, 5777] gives 5776.5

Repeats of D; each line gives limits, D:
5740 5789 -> 6.9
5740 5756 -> 6.8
